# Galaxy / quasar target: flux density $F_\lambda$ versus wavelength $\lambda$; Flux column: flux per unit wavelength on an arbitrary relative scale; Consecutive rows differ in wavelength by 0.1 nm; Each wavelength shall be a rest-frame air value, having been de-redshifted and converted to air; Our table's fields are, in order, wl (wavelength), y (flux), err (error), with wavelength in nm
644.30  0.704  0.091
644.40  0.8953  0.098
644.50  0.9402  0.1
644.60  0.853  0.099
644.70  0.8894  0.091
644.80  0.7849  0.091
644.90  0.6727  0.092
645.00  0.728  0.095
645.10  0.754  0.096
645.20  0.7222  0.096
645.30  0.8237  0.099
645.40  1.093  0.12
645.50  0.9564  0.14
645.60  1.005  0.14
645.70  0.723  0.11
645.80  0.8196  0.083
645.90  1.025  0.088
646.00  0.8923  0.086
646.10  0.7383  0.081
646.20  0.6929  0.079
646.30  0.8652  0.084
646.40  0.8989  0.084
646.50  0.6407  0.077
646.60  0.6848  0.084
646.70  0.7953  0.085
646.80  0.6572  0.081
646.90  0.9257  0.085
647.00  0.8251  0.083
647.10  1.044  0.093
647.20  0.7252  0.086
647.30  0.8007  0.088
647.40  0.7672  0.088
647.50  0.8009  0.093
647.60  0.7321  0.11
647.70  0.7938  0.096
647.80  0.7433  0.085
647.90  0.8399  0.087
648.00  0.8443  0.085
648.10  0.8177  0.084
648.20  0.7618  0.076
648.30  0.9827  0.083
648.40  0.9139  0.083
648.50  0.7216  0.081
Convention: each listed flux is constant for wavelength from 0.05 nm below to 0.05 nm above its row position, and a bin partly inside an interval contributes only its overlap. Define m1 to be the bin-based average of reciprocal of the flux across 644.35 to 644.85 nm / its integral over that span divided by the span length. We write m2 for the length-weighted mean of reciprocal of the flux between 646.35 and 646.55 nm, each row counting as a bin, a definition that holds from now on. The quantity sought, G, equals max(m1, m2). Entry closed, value 1.34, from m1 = 1.15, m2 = 1.34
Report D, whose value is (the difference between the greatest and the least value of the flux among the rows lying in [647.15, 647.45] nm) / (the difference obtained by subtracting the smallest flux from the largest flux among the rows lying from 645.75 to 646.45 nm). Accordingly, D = 0.23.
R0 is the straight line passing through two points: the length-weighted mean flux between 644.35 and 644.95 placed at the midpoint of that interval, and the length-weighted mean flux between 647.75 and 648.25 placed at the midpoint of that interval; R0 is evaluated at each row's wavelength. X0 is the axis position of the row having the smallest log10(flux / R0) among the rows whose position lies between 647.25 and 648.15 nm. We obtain 647.60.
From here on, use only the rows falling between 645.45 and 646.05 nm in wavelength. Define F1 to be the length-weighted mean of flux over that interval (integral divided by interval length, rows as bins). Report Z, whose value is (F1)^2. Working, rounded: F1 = 0.90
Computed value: 0.82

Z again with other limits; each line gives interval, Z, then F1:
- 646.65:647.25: 0.69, 0.83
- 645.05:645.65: 0.80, 0.89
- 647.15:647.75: 0.59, 0.77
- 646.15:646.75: 0.58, 0.76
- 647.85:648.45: 0.74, 0.86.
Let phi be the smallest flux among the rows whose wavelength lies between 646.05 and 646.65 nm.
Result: 0.6407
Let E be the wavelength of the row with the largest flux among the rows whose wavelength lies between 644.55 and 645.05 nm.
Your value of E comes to 644.70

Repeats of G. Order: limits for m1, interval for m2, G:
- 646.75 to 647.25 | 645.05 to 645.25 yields 1.36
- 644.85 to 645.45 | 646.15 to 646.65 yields 1.35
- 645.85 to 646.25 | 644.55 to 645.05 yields 1.29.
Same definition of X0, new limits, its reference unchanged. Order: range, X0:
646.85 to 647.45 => 647.20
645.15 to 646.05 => 645.20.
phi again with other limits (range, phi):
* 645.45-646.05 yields 0.723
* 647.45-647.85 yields 0.7321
